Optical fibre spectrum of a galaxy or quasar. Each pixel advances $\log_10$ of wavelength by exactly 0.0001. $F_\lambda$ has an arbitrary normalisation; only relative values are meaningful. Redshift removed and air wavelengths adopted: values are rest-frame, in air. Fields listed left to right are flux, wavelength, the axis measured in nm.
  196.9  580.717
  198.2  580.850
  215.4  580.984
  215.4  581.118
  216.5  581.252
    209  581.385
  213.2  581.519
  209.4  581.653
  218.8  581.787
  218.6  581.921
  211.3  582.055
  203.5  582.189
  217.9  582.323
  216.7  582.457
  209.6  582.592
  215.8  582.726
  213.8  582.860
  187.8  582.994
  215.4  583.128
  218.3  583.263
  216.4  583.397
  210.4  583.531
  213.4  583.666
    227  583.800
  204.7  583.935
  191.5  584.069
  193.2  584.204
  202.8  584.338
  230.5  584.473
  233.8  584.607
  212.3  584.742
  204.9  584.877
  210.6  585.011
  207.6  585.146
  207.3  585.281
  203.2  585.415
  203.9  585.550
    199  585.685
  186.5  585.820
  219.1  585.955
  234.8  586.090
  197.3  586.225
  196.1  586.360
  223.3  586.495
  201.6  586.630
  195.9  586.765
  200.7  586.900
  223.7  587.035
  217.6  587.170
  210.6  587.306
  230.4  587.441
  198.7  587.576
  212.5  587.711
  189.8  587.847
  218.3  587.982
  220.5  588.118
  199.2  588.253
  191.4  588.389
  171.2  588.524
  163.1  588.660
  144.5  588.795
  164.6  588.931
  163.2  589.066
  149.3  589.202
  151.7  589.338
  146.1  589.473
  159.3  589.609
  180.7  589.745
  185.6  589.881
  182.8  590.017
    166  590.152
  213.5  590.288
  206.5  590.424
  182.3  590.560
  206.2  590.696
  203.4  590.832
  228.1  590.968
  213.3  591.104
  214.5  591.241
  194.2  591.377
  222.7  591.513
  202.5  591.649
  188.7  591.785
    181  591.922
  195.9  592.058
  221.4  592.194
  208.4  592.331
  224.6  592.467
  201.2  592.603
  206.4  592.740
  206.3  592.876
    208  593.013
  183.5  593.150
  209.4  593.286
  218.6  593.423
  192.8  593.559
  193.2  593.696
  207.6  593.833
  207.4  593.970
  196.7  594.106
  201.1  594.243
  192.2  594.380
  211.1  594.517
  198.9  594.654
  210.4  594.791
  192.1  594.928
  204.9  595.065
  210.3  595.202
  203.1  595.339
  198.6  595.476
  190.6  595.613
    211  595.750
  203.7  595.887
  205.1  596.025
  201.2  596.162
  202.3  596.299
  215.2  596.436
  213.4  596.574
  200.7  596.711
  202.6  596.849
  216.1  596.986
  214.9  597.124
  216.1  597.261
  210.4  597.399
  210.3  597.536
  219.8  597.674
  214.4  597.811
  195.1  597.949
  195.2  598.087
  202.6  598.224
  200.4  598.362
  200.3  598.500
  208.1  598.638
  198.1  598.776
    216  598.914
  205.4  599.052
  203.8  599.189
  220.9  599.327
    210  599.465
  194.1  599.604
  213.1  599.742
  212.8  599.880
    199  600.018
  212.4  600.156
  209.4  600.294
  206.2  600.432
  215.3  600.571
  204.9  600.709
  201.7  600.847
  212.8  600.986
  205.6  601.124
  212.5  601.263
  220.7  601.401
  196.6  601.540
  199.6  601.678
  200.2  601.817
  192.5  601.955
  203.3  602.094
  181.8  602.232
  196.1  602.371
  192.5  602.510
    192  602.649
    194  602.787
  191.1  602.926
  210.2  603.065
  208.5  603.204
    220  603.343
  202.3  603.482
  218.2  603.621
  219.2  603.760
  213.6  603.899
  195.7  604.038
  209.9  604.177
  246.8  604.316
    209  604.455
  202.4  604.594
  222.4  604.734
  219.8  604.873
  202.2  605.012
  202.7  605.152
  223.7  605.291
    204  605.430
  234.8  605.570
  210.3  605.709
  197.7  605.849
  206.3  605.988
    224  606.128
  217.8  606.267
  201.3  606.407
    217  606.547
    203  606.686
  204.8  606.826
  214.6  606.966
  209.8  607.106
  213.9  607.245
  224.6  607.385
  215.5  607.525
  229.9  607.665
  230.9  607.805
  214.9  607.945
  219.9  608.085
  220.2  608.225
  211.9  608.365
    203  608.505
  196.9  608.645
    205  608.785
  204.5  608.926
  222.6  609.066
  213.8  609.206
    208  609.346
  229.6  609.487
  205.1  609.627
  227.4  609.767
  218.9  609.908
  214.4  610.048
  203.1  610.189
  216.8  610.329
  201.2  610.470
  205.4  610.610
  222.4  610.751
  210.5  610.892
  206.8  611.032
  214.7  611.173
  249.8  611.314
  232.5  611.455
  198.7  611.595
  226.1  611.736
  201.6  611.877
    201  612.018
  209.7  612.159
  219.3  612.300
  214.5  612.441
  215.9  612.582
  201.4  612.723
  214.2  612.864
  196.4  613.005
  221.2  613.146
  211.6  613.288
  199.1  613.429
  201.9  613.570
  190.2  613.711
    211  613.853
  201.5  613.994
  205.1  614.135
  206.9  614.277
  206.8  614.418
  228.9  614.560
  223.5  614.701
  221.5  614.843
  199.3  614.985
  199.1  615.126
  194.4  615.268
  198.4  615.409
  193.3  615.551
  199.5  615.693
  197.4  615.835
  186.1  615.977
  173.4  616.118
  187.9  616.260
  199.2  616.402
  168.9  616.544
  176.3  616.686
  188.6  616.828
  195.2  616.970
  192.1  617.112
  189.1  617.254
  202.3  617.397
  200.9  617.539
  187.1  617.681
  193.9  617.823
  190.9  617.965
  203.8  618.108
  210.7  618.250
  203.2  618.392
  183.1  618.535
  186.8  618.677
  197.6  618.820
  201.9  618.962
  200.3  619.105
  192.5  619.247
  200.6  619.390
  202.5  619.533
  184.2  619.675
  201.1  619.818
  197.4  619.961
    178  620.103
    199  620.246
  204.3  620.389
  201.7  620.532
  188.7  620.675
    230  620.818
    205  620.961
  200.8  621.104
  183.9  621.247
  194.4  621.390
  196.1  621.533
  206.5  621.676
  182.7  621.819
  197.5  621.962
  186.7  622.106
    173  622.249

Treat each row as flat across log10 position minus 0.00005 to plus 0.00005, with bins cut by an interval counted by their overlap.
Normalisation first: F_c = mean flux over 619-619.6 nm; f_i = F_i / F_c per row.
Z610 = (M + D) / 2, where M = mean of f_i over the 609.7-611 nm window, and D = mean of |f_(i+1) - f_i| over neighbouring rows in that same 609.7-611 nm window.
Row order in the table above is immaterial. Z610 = 0.563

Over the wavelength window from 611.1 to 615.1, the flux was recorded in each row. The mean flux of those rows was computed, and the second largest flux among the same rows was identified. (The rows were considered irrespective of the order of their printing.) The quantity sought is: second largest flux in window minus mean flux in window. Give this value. 21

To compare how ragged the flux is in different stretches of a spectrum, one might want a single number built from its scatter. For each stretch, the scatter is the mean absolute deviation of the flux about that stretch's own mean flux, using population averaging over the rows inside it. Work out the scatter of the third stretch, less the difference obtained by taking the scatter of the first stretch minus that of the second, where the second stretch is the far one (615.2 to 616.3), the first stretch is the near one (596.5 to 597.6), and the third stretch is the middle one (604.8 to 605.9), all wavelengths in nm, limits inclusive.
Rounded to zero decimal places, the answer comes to 13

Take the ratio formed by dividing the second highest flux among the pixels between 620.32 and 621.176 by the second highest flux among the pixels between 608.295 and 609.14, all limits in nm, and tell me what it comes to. 0.97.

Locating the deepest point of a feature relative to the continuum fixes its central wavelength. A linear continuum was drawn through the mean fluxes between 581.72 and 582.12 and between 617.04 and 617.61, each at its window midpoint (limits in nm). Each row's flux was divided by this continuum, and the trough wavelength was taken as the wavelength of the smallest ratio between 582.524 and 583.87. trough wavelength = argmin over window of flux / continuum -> 582.994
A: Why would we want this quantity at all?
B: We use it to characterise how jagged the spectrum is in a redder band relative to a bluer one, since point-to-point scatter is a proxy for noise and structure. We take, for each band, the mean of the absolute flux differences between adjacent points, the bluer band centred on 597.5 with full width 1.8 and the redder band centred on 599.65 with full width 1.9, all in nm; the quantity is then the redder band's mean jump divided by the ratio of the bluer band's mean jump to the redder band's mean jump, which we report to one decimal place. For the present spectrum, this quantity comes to 19.4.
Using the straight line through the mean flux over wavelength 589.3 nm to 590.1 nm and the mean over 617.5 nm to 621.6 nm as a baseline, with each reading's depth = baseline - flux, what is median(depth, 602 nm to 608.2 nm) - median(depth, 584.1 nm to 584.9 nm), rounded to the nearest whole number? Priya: 18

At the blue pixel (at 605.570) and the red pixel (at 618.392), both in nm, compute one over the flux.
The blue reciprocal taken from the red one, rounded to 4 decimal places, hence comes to 0.0007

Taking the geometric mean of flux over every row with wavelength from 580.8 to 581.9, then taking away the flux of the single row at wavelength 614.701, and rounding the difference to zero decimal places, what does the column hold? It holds -12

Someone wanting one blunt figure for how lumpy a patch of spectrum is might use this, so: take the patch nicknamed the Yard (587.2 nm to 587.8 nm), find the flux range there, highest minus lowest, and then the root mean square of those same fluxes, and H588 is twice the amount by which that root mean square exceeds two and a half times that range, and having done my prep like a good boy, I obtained 268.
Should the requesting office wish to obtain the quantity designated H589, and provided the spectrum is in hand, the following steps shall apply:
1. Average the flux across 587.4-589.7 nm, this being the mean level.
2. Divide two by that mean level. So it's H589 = 0.0111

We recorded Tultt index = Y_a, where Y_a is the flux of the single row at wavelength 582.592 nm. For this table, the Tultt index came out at 209.6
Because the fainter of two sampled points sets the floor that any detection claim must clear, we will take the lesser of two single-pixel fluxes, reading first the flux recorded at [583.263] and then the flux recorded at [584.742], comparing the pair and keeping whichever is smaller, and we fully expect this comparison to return 212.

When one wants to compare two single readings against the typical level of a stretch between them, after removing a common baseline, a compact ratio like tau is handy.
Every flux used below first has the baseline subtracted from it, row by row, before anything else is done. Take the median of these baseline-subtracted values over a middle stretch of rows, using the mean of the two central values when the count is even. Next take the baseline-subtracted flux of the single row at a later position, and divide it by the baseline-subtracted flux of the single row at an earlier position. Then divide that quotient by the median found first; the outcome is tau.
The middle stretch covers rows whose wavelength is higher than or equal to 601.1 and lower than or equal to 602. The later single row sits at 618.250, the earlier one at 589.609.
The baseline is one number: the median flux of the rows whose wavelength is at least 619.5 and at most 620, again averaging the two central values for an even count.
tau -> -0.30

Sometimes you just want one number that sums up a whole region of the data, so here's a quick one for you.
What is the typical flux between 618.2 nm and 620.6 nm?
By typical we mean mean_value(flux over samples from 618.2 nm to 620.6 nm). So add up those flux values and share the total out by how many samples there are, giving 197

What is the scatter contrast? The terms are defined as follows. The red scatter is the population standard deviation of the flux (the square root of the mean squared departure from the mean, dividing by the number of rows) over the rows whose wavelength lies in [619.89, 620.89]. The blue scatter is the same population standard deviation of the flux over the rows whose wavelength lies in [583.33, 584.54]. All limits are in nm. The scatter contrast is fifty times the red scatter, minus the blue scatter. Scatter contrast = 729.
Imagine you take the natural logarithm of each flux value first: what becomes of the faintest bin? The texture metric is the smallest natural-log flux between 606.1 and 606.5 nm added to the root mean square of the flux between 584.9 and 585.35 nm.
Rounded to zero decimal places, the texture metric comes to 214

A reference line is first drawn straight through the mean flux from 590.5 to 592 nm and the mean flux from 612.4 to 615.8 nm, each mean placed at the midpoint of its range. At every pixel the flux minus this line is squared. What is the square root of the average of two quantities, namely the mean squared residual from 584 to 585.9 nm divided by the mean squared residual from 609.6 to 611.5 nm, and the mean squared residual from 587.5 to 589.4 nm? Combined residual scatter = 23.6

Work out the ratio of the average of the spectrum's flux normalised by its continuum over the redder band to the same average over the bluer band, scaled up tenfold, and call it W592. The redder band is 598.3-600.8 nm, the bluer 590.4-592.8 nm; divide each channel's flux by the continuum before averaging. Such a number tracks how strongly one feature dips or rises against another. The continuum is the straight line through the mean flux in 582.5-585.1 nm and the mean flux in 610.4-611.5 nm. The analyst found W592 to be 10.0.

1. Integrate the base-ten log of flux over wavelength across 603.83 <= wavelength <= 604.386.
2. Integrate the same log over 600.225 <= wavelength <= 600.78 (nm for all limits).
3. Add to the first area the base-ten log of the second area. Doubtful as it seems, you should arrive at 1.41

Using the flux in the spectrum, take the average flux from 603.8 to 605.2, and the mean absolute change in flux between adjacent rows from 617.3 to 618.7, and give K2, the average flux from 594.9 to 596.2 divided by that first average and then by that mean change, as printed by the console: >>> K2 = 0.11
